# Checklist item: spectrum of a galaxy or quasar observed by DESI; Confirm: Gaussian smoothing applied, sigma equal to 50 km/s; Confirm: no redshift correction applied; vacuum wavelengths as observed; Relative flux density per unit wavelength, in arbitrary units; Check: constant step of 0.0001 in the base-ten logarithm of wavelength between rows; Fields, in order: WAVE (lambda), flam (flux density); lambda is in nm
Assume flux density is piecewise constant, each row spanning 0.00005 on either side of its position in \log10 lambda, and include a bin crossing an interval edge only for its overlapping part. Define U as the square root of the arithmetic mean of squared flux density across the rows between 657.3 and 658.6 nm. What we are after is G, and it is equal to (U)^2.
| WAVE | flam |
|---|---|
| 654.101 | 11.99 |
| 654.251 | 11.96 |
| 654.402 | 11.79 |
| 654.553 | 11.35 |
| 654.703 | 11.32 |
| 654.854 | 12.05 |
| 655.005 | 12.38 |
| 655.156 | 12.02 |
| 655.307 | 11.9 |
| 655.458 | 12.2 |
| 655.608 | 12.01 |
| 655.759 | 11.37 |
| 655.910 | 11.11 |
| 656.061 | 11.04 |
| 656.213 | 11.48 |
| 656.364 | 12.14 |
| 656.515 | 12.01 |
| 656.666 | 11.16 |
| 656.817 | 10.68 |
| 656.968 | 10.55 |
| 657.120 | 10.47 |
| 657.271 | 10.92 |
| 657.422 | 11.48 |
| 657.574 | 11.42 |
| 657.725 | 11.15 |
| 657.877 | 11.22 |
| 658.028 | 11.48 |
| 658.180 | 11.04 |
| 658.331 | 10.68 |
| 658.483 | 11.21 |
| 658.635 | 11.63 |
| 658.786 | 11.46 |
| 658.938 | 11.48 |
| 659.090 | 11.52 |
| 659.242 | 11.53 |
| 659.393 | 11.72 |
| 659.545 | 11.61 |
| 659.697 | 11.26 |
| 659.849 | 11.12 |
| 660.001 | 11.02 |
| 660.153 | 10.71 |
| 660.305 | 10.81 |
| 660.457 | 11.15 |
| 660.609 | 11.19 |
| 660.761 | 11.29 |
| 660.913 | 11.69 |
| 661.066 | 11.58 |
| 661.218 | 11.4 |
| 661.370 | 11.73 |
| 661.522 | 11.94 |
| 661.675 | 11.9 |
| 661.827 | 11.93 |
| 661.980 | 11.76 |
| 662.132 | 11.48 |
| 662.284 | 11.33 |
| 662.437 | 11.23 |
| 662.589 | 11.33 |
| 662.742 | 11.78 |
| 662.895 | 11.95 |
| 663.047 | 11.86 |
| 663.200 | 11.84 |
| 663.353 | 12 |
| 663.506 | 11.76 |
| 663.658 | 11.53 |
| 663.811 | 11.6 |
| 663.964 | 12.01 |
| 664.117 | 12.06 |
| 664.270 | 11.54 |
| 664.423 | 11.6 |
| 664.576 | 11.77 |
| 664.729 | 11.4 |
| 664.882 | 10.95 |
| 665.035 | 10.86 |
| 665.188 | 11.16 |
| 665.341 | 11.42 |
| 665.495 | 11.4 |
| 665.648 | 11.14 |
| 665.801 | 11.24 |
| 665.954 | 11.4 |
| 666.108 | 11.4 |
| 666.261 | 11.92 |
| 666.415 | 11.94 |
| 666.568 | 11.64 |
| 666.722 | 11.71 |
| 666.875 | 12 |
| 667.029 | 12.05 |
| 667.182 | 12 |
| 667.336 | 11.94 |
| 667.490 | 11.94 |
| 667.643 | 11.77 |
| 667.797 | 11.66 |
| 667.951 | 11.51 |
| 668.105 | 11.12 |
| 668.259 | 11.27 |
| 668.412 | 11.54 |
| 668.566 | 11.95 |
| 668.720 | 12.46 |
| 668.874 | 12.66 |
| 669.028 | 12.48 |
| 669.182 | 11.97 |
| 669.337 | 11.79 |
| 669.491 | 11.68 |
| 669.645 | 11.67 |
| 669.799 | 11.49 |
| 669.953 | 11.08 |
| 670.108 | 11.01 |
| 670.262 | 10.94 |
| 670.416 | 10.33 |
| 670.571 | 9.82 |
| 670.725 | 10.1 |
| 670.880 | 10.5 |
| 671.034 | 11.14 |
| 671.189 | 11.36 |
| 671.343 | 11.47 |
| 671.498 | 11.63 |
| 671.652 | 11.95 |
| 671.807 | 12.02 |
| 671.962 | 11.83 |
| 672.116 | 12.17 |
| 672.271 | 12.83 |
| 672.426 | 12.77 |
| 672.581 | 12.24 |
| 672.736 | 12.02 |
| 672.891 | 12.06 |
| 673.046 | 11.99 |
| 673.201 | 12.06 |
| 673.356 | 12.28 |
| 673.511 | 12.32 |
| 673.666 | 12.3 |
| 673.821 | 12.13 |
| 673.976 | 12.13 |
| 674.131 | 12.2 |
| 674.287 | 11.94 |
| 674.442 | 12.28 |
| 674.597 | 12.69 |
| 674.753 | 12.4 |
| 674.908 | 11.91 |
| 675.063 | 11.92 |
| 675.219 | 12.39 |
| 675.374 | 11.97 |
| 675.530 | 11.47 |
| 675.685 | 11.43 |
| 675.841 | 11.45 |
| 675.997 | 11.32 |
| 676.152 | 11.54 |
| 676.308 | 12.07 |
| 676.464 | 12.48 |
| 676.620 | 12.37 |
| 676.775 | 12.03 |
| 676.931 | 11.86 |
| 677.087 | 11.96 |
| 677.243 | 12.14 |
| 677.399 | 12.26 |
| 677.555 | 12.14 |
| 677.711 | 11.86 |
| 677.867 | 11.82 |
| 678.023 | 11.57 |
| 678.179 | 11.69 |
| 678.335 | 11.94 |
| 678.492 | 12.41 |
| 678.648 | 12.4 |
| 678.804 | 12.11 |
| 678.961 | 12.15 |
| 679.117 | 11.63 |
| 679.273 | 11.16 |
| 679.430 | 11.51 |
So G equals 126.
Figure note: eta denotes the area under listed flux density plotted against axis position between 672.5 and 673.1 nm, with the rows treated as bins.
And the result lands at 7.25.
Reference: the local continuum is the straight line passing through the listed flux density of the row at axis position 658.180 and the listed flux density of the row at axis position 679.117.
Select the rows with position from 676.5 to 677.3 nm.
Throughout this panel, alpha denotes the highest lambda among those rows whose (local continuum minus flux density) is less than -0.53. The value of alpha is 677.243 nm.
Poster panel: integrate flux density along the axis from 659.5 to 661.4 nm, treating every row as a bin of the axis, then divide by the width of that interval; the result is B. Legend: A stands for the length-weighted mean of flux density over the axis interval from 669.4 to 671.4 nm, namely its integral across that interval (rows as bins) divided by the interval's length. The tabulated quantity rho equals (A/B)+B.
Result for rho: 12.2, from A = 11.0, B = 11.3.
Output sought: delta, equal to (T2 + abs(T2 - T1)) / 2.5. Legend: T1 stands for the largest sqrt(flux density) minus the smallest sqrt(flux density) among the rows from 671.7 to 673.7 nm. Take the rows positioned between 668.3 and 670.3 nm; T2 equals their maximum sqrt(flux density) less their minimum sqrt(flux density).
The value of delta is 0.143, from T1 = 0.142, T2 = 0.251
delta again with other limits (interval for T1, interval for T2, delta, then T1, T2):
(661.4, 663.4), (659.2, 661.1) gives 0.075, 0.113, 0.151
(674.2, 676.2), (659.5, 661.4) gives 0.079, 0.198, 0.152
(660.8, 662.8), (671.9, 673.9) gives 0.072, 0.104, 0.142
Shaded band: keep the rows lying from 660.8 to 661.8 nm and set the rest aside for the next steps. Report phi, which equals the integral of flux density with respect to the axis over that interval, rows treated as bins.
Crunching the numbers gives 11.7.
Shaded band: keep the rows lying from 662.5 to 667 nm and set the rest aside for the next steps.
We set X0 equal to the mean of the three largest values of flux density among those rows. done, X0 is 12.0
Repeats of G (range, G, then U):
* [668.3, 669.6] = 146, 12.1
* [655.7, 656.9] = 130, 11.4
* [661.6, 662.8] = 134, 11.6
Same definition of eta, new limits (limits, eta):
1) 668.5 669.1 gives 7.44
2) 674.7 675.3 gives 7.30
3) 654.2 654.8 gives 6.96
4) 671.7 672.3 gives 7.29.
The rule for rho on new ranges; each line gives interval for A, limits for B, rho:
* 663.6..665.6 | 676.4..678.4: 13.0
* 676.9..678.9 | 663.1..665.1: 12.6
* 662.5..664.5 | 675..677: 12.9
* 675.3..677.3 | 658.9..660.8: 12.3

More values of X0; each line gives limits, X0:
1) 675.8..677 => 12.3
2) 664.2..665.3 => 11.6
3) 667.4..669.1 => 12.5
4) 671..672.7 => 12.6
